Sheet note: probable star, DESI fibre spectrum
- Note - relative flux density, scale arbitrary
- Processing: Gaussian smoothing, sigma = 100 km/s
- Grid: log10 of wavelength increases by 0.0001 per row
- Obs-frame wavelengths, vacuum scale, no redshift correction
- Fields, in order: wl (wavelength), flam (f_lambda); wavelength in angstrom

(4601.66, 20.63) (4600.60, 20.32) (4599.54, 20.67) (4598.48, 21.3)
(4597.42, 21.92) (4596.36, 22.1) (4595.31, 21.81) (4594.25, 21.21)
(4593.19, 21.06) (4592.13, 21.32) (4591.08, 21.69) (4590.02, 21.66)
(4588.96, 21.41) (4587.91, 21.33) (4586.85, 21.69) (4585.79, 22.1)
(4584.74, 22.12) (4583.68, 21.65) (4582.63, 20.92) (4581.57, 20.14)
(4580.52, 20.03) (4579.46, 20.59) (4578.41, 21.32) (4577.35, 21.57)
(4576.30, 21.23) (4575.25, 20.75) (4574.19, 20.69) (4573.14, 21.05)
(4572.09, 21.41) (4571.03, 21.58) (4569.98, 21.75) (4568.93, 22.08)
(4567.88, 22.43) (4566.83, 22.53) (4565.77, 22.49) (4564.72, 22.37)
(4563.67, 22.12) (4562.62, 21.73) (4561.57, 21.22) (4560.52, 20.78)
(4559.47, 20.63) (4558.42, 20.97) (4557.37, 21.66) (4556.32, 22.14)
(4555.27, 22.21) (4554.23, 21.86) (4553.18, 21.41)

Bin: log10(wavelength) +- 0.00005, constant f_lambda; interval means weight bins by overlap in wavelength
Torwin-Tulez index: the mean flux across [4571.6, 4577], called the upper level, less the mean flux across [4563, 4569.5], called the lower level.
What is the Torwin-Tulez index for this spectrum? -1.3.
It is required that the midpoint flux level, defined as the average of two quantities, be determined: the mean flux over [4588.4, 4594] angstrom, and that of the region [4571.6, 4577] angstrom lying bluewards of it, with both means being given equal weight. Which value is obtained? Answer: 21.2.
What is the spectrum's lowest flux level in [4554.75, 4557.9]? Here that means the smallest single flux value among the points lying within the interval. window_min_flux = 21.66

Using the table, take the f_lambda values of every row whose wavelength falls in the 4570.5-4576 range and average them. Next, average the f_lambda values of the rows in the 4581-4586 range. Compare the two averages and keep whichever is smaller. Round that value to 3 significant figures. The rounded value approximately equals 21.1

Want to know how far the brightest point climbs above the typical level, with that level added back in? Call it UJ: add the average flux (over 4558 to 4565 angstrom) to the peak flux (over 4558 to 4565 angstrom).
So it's 43.8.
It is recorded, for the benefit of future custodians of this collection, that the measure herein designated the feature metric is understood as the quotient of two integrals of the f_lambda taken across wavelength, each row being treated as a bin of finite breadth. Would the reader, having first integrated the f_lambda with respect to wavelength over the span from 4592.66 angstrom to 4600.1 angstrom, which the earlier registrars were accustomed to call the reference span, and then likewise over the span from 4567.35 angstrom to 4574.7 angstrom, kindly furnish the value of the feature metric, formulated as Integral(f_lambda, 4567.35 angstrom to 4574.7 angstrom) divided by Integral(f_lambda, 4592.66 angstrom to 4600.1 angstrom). 1.00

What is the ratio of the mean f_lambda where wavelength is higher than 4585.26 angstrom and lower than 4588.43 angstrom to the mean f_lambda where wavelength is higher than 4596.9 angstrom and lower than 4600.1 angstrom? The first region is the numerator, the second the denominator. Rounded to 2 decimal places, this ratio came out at 1.02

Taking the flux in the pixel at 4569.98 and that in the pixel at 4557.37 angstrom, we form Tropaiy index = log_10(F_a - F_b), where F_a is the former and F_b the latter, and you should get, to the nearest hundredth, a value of -1.05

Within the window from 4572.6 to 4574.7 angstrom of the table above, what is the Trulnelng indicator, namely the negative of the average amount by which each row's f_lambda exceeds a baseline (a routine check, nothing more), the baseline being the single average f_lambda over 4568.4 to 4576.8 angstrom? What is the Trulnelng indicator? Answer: 0.4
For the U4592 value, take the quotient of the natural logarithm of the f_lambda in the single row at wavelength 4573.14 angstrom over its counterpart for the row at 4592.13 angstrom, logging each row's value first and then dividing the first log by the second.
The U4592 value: 1.00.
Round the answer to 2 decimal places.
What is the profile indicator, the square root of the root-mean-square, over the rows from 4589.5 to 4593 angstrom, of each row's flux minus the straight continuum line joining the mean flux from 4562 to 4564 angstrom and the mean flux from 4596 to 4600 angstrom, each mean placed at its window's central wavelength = 0.40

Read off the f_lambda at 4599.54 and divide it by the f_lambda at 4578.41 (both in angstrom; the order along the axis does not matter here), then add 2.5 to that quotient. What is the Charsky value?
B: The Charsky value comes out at 3.47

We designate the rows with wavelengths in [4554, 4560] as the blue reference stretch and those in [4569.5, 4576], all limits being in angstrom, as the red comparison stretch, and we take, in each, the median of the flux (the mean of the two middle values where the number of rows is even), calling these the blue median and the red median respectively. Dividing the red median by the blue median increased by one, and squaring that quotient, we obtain 0.870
